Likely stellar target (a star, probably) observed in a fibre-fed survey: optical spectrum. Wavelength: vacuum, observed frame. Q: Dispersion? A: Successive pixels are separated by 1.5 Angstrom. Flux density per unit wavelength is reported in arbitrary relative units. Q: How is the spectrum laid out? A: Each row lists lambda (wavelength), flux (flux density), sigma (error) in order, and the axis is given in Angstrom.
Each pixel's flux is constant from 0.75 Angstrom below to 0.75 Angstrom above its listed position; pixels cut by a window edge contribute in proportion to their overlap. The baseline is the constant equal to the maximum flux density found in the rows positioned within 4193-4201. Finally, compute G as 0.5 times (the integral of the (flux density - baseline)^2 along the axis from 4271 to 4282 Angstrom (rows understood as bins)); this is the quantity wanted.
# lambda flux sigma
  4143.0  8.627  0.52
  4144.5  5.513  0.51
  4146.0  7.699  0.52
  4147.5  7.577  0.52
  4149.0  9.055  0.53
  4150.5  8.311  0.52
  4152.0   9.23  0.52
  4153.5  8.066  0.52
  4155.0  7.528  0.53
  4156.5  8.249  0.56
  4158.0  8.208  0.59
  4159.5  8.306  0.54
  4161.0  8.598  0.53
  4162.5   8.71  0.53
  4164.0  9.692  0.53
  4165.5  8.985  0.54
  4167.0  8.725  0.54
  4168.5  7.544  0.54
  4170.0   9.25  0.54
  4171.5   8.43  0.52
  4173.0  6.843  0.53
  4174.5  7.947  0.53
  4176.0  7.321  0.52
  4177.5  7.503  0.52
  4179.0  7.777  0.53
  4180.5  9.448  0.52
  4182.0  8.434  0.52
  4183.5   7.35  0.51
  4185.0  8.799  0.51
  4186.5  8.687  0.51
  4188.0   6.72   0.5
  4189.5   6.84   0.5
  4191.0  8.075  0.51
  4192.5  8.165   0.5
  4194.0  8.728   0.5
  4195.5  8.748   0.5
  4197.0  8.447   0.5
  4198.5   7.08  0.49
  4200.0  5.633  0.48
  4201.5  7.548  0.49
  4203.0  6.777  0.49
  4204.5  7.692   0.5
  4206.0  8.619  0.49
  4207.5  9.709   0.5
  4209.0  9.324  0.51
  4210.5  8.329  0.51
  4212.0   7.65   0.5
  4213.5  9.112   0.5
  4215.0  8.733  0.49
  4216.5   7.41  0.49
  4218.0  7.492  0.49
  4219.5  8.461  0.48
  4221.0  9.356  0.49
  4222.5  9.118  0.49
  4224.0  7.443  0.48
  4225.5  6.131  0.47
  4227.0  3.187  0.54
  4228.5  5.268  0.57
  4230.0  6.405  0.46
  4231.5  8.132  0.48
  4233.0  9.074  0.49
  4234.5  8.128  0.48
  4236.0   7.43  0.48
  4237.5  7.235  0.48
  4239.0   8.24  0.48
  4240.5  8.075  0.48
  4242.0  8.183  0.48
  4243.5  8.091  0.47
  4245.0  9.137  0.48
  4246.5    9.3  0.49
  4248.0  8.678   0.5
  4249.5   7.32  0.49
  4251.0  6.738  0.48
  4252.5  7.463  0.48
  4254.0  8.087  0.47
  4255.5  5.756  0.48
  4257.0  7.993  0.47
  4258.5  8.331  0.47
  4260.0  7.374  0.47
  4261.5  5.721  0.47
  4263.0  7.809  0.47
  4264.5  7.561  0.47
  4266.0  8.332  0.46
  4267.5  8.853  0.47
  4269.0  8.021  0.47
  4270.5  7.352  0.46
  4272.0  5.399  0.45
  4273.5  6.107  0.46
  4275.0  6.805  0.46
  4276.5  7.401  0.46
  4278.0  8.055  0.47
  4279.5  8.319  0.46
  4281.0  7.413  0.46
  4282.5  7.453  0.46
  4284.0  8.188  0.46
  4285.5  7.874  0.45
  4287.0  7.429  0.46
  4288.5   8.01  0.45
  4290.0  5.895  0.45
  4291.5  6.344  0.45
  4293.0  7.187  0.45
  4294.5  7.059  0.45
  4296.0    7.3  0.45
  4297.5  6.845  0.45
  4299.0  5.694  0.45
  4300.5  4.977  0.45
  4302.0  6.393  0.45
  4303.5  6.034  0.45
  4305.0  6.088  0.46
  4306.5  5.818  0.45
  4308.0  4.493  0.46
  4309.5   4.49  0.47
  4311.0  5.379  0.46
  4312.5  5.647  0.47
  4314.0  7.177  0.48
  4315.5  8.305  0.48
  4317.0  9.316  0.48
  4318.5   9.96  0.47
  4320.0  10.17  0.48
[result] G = 20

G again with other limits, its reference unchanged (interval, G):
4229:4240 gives 10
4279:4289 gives 5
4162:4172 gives 2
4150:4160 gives 2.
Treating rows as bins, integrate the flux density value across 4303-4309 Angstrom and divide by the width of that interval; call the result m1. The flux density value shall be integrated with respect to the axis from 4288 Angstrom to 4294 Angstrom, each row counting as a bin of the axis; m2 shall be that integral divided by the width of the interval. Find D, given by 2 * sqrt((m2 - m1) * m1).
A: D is 5.32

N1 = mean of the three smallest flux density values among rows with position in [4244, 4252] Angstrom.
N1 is 7.6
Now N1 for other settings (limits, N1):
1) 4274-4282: 7.2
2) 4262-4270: 7.8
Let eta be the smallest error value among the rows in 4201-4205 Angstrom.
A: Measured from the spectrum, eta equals 0.49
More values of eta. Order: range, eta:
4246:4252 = 0.48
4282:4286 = 0.45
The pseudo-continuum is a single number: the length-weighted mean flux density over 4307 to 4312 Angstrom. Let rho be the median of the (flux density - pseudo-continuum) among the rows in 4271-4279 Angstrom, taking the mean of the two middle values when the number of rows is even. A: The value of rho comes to 1.9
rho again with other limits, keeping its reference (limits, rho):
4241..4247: 3.8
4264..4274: 2.7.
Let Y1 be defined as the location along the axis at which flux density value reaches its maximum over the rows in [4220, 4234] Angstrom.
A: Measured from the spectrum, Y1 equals 4221.0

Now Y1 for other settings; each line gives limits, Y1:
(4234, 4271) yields 4246.5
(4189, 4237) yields 4207.5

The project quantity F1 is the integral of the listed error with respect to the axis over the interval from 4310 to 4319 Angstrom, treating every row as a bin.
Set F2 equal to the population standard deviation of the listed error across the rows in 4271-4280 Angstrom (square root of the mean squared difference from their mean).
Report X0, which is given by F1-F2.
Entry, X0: 4.25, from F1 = 4.3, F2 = 0.0058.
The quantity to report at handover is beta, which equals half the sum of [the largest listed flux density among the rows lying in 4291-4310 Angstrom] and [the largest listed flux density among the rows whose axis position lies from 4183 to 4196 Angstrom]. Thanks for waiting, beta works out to 8.05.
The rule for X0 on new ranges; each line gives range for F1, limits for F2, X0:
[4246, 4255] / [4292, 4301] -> 4.36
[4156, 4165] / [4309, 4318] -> 4.91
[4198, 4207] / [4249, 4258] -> 4.41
